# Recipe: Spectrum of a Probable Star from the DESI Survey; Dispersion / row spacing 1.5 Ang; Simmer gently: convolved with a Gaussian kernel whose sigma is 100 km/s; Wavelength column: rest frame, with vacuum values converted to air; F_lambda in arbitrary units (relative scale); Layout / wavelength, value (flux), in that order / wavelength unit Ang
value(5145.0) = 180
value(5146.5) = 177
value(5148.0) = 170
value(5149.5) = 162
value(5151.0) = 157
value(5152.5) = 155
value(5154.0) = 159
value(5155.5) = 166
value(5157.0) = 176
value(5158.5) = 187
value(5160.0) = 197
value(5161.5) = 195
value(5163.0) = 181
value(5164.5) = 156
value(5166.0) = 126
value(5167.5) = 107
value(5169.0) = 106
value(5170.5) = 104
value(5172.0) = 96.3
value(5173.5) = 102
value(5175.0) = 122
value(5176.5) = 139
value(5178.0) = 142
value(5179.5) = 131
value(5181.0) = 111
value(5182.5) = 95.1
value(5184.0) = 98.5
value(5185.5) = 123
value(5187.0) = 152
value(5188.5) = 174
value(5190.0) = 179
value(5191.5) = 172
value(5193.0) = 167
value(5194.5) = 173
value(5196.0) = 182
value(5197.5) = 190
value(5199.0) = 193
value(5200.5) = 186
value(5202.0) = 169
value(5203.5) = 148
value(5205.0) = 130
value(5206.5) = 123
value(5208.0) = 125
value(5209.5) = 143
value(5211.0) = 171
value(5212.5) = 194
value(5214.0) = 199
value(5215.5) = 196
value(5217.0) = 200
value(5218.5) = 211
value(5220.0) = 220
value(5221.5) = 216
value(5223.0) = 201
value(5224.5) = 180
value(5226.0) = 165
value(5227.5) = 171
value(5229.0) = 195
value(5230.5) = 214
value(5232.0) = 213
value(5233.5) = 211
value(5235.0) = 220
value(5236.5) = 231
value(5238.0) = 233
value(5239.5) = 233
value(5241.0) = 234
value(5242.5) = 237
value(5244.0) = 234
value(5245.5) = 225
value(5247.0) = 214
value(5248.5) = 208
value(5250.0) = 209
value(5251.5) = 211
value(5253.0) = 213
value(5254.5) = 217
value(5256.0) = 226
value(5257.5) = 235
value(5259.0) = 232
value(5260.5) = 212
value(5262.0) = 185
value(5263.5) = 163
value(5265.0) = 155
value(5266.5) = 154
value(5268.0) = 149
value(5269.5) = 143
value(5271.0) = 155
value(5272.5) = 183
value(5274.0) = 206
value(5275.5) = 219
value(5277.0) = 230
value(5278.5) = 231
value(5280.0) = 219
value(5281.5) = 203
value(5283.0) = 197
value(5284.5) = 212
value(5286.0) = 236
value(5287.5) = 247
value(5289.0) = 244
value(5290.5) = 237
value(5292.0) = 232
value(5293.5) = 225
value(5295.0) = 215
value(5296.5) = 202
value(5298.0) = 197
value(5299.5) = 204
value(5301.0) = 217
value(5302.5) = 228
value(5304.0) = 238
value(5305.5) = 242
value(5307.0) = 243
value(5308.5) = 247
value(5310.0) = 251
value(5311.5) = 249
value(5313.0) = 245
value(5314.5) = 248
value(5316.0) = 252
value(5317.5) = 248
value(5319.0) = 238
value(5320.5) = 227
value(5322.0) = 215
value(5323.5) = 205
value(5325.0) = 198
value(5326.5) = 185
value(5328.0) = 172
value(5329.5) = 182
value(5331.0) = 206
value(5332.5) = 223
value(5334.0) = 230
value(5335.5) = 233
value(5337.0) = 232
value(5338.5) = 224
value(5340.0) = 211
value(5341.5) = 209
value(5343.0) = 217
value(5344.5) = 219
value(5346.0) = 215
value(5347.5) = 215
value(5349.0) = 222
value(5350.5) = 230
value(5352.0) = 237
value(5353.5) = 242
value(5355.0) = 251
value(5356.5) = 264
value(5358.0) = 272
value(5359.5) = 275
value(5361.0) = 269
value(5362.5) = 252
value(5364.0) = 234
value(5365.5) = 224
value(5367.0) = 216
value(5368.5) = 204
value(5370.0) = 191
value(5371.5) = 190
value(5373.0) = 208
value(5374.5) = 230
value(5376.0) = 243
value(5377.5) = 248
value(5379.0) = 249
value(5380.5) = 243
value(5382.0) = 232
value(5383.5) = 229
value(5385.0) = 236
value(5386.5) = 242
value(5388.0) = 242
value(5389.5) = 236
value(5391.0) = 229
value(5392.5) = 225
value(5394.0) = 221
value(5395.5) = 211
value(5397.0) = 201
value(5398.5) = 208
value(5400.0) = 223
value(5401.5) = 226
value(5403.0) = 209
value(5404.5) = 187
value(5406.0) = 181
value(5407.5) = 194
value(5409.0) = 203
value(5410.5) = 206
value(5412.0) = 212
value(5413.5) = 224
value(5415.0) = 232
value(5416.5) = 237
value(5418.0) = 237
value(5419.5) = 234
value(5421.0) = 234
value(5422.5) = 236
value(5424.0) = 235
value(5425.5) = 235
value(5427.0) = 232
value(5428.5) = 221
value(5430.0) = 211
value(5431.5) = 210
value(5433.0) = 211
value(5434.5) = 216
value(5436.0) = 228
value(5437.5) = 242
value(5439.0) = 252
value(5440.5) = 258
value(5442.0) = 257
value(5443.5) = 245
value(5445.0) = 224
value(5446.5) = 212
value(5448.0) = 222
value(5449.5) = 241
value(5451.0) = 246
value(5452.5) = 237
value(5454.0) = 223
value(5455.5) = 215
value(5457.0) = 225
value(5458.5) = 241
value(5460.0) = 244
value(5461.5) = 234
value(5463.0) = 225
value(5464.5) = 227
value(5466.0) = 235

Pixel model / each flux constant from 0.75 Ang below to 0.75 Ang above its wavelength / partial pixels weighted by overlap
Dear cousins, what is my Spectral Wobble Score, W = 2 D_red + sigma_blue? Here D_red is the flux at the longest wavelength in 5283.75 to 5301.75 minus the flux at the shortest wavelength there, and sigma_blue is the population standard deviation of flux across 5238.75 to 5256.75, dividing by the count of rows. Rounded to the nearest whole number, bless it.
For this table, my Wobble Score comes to 20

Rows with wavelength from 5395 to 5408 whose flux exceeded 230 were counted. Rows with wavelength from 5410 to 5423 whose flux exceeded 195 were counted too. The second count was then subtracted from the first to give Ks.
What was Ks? -9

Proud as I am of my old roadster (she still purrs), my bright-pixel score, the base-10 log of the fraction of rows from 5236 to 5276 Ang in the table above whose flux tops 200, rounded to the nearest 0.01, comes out -0.15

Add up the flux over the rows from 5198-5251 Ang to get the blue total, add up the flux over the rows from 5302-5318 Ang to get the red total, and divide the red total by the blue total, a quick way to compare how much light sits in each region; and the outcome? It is 0.39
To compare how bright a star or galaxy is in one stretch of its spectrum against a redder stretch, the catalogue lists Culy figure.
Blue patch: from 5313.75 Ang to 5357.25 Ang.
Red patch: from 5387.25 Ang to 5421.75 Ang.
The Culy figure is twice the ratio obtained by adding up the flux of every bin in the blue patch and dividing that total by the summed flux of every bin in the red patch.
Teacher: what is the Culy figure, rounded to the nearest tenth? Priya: 2.6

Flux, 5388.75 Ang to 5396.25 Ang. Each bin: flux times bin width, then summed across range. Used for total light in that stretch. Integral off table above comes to 1683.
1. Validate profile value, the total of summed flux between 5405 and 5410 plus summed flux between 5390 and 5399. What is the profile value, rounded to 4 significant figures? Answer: 1873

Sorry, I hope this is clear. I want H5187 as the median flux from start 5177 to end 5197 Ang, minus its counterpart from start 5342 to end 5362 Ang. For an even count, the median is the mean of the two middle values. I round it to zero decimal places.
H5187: -85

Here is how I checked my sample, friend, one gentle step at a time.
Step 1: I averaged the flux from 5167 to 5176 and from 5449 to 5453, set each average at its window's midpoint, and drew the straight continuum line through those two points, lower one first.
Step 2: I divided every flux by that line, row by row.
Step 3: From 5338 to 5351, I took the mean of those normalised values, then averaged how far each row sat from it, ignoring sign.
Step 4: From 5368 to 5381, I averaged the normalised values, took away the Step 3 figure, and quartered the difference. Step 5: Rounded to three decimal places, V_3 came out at 0.266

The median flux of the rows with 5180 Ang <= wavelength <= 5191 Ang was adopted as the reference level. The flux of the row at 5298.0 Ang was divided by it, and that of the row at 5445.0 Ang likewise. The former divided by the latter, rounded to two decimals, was 0.88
